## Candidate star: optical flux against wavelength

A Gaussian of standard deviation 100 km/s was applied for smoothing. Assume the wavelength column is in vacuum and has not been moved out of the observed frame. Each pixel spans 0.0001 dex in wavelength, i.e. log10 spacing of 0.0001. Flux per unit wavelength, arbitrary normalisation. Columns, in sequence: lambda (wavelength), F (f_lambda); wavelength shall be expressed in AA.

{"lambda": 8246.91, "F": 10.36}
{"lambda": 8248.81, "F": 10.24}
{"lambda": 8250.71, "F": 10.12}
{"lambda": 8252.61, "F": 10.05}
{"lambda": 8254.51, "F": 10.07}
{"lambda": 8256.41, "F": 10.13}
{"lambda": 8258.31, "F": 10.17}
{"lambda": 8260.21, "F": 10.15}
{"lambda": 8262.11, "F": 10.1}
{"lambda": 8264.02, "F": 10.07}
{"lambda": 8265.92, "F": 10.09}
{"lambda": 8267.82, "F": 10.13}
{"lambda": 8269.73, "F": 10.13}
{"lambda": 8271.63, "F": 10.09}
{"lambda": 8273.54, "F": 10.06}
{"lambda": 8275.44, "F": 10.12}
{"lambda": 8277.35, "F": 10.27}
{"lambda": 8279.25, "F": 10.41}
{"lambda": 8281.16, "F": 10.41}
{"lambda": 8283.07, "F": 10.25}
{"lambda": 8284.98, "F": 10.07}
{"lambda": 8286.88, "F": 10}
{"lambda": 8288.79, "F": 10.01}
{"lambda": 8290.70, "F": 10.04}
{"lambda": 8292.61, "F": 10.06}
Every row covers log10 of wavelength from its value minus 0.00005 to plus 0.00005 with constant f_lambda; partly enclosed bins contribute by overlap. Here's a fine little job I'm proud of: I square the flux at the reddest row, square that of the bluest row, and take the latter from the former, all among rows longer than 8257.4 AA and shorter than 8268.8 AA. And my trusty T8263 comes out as -1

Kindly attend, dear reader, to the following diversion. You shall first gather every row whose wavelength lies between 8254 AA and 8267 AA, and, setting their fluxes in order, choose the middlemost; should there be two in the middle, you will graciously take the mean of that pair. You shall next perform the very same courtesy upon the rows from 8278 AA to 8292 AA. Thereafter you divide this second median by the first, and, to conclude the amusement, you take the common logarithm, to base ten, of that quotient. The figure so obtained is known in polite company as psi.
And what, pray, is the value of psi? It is -0.0013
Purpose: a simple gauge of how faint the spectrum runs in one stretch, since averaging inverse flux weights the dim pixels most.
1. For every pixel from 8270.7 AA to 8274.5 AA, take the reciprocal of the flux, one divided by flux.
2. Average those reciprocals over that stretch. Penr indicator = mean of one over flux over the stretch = 0.0993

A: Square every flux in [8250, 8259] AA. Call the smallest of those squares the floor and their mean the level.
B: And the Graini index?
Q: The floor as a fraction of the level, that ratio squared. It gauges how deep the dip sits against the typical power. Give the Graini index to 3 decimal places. 0.977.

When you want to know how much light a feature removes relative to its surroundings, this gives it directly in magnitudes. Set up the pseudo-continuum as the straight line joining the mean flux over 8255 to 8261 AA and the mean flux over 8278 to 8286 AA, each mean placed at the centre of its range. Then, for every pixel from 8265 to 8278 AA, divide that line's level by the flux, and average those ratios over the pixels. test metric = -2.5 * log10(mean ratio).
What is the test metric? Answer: -0.011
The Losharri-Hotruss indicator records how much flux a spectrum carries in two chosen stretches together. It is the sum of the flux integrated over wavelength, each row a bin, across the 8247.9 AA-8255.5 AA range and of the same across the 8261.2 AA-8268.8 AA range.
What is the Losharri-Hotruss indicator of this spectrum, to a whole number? 154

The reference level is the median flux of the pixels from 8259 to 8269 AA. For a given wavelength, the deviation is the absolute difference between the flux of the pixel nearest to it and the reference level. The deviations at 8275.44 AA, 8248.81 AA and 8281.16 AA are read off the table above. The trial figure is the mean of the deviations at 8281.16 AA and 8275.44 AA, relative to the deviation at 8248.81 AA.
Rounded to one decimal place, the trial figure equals 1.2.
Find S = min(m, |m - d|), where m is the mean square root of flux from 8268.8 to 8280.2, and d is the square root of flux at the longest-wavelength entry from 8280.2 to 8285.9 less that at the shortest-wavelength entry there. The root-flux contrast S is 3.19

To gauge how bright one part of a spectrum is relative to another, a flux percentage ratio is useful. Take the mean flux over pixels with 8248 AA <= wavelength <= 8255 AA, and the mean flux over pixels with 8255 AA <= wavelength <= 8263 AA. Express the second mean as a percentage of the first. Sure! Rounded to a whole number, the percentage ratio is 100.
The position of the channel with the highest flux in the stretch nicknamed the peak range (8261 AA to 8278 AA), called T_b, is 8277.35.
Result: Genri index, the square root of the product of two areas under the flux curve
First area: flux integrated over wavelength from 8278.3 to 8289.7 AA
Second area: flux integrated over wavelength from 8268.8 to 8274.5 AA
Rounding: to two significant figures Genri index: 82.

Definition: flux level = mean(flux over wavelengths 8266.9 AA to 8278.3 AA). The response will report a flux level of 10.1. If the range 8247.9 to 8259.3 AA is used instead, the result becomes 10.1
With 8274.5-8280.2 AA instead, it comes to 10.3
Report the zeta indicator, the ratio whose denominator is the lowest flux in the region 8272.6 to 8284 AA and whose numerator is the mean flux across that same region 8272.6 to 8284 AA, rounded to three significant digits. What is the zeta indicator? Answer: 1.02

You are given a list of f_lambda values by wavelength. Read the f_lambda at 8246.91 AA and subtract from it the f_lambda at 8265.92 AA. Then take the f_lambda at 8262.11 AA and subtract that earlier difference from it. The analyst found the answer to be 9.8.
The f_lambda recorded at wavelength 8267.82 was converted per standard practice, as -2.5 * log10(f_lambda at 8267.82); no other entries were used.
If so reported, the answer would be -2.51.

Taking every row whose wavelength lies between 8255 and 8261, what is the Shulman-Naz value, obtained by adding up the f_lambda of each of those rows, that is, 30.45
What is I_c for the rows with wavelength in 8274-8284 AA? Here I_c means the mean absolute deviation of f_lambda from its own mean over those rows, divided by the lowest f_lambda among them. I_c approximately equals 0.009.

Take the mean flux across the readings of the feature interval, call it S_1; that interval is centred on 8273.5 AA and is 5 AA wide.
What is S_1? 10.1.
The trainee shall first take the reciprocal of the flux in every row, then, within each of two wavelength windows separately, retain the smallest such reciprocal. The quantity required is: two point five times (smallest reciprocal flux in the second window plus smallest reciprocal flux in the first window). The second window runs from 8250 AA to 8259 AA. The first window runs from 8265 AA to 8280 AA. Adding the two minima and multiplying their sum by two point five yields 0.486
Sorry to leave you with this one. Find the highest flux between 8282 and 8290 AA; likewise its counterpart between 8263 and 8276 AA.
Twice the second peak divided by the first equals 1.977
